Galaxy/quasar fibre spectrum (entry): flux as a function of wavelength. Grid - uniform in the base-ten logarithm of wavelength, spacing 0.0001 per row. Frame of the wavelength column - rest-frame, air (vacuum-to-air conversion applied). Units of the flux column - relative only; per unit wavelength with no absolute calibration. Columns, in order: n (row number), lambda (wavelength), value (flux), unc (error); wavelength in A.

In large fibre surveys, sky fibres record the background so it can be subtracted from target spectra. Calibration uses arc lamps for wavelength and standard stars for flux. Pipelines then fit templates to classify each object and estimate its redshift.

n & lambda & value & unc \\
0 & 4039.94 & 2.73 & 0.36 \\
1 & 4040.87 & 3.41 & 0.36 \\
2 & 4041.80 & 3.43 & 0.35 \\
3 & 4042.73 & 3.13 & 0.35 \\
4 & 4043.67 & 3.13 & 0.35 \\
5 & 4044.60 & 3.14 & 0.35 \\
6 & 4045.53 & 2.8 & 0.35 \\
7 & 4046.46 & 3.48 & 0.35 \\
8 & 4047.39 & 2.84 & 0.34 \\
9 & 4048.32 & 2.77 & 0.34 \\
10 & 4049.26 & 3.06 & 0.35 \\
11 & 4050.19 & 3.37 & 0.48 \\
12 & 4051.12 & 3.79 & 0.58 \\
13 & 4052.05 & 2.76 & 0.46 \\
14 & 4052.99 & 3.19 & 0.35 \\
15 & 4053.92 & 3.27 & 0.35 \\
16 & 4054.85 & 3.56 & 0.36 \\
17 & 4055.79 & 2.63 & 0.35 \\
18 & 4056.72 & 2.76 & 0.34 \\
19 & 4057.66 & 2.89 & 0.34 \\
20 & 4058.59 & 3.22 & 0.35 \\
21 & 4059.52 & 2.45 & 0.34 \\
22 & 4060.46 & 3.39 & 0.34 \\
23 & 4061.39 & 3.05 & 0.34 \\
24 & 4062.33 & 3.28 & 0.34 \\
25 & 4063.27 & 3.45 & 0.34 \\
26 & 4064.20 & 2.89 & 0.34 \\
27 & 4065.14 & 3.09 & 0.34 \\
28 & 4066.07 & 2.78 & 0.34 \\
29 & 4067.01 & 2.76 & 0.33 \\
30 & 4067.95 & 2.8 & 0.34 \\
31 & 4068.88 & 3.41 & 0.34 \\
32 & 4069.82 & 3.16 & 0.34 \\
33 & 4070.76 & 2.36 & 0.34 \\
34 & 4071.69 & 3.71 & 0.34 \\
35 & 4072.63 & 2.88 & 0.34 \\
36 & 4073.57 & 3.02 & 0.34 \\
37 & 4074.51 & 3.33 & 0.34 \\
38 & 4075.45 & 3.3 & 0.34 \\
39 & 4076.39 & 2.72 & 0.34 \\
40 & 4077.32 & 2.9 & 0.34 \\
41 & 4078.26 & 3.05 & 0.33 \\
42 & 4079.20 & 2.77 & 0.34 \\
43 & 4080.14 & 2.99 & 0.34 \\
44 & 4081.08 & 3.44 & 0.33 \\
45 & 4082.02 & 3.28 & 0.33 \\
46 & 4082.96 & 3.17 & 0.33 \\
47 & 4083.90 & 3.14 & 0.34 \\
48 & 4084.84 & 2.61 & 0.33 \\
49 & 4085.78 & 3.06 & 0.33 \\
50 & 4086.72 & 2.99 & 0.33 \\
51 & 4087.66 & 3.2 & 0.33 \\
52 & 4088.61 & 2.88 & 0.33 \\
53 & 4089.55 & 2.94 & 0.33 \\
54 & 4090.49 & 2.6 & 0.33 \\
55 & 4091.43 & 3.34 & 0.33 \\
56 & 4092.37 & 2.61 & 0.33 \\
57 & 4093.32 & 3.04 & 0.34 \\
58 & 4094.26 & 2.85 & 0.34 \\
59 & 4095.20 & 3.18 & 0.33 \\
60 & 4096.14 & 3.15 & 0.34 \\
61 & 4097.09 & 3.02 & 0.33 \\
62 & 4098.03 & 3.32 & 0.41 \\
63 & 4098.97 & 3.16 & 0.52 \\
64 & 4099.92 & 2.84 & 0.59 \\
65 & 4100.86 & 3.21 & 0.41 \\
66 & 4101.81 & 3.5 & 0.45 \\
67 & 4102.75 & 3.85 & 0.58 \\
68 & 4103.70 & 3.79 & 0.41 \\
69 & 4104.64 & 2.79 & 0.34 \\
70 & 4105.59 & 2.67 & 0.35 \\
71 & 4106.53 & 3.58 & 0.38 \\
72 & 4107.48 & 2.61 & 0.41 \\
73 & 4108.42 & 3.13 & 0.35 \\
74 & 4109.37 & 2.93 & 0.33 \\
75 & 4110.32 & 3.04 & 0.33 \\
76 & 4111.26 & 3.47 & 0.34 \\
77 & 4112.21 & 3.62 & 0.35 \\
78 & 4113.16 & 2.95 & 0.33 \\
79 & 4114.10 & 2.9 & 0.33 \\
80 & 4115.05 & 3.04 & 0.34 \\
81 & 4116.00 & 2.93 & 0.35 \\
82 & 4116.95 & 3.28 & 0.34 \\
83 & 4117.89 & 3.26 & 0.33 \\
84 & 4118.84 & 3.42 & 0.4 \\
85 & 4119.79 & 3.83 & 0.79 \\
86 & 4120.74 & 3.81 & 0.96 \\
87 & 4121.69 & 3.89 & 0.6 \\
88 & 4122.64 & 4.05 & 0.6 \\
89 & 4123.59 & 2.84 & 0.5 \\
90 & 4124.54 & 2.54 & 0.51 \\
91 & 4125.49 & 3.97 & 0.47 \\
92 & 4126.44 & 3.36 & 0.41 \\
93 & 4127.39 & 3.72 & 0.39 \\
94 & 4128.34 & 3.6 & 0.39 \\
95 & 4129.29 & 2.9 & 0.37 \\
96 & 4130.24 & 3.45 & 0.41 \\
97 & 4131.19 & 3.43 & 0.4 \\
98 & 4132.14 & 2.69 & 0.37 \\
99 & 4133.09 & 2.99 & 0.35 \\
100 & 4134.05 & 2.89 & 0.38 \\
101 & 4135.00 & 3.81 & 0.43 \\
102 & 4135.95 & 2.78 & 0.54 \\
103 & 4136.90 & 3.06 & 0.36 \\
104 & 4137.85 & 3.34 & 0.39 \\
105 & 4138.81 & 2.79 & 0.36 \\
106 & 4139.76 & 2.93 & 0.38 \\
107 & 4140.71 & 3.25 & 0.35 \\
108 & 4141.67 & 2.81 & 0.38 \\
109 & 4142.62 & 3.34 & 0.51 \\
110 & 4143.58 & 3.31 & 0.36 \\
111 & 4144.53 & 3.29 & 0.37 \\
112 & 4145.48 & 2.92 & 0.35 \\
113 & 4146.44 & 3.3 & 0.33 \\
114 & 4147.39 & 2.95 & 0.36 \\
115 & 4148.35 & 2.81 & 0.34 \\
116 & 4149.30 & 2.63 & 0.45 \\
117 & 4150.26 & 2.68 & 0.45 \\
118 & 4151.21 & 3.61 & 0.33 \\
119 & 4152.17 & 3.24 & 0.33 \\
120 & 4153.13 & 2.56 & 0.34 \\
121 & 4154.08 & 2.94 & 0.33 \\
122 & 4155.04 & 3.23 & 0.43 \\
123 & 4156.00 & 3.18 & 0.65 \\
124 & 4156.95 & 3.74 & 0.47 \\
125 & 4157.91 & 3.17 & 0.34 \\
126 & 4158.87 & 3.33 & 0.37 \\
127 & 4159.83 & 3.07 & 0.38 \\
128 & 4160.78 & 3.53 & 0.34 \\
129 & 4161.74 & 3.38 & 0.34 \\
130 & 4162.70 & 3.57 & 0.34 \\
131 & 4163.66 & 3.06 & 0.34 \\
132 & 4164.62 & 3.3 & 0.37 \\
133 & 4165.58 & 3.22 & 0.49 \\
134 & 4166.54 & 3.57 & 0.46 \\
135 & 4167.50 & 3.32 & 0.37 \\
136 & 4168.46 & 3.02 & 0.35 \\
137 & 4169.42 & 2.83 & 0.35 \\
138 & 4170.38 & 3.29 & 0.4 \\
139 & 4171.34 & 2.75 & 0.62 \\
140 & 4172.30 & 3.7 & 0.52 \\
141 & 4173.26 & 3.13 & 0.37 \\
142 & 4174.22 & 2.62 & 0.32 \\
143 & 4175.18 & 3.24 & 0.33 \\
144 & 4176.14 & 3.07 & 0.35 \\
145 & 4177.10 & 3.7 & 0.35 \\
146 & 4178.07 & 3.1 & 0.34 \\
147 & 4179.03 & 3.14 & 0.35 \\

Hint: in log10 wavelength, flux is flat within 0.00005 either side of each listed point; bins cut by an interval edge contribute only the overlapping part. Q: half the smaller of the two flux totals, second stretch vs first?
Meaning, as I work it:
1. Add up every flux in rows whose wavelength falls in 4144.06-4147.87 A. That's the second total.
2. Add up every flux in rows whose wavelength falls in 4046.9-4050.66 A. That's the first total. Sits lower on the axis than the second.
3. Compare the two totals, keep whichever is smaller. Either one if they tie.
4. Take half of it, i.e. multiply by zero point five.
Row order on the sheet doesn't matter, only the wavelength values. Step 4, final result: 6.02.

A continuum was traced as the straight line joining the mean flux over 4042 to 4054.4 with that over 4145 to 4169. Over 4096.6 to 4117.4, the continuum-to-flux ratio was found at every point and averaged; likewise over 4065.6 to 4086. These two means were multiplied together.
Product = 1.06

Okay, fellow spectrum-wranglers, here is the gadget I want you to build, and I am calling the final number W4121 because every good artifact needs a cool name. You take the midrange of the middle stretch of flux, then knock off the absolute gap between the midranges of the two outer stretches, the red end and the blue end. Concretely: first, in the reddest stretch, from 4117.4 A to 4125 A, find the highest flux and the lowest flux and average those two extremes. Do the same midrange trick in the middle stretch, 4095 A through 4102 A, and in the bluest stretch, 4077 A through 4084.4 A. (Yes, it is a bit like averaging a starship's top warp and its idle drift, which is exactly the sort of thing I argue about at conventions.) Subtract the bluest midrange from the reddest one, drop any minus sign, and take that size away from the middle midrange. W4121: 2.98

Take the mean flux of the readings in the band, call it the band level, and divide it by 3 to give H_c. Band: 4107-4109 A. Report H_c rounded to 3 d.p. 0.957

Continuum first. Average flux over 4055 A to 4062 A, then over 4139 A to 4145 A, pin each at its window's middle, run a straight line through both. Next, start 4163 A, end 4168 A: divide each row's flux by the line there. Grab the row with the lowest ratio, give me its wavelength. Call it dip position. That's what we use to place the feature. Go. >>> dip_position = 4163.66 A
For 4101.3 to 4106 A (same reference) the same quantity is 4105.59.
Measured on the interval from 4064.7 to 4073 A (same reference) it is 4070.76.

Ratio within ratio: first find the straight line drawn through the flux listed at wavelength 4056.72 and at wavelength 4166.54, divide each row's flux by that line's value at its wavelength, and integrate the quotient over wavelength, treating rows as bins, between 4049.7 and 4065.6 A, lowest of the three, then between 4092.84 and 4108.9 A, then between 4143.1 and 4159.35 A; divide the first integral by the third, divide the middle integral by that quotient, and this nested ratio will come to 13.4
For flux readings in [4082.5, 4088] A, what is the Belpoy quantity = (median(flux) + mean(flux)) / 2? 3.06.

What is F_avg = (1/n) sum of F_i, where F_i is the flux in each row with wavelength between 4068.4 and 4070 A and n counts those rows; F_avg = 3.3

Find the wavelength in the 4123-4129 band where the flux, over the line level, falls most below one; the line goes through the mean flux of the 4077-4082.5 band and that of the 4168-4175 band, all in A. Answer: 4124.54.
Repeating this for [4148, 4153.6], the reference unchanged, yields 4153.13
